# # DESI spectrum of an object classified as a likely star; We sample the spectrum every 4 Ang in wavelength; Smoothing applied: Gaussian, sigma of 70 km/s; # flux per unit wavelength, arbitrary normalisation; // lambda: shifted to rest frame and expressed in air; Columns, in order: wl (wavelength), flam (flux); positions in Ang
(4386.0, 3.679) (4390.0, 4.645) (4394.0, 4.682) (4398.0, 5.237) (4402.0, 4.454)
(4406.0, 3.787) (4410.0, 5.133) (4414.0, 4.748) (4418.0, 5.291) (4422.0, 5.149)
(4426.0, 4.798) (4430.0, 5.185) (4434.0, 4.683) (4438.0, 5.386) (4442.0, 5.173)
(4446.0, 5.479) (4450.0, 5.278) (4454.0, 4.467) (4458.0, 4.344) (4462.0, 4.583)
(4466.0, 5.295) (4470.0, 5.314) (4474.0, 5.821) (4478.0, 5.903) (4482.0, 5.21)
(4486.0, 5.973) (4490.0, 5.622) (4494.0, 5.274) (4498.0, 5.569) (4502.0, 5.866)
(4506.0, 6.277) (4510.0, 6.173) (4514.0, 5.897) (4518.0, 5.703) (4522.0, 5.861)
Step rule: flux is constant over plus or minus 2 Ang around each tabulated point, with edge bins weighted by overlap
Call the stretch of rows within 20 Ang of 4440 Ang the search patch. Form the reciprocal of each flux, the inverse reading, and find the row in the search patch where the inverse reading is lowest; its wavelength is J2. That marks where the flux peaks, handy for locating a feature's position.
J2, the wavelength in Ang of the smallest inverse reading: 4446.0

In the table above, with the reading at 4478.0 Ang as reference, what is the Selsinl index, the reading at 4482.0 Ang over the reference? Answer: 0.88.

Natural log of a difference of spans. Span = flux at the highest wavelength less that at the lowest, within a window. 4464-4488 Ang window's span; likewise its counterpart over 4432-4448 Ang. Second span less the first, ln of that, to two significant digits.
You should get -2.1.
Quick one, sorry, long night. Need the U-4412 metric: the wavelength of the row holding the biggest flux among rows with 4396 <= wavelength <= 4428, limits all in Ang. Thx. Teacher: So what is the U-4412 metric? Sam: 4418.0 Ang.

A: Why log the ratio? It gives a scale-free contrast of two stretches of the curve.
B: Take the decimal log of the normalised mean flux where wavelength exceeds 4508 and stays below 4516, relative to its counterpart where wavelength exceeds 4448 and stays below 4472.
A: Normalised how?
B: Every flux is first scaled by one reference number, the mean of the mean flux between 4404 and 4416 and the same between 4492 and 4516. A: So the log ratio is 0.09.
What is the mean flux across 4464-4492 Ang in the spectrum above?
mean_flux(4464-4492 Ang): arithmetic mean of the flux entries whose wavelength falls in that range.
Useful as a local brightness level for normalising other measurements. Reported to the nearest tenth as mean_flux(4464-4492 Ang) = 5.6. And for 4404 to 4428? 4.8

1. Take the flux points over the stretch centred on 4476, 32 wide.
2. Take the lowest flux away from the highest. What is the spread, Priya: 1.4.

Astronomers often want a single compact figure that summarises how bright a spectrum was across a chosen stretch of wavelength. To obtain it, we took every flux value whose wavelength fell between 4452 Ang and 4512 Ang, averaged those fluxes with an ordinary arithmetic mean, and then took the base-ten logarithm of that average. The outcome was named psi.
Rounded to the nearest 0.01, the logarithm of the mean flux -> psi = 0.74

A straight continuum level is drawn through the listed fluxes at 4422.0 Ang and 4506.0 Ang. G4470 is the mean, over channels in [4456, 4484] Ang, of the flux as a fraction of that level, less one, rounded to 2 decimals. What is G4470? -0.10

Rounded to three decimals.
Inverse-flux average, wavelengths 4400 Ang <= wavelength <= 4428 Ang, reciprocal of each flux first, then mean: 0.212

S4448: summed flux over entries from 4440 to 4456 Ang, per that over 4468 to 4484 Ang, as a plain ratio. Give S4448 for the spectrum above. 0.92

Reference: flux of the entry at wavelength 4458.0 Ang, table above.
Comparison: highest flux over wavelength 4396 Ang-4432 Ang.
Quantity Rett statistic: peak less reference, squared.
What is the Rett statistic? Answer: 0.90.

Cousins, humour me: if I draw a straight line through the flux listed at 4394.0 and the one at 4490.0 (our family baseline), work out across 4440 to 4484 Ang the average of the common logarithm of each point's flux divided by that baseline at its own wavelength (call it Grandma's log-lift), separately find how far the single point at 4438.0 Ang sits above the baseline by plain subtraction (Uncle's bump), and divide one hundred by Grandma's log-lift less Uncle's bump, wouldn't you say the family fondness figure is -345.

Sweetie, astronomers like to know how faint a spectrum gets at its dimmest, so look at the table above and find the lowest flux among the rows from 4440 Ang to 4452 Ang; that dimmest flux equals 5.173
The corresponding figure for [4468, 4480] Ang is 5.314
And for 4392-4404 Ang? 4.454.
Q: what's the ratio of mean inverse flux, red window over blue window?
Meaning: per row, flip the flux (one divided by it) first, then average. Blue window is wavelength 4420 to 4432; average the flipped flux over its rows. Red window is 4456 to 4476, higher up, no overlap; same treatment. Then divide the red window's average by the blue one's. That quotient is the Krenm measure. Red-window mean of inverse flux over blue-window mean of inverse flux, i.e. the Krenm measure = 1.00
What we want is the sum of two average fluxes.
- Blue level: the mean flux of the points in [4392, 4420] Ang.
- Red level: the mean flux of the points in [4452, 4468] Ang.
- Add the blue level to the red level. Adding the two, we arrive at 9.4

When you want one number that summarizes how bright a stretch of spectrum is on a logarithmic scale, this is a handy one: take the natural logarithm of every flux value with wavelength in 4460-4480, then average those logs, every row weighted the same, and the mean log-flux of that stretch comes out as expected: 1.68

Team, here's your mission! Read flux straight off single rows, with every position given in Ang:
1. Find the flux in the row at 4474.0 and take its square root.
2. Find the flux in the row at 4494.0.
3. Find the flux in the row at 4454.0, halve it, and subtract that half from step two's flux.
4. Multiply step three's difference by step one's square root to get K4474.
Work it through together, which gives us 7.34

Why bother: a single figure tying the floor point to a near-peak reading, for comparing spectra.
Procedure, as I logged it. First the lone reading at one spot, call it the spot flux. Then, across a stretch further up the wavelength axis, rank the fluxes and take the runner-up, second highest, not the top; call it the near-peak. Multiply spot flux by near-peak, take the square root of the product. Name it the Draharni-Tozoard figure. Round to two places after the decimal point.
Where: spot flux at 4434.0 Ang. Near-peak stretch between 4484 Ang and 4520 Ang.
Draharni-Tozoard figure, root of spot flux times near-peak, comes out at 5.38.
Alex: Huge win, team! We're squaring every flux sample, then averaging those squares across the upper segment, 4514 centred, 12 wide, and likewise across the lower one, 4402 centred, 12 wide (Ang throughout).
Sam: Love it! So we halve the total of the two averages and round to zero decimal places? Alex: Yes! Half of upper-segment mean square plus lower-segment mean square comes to 28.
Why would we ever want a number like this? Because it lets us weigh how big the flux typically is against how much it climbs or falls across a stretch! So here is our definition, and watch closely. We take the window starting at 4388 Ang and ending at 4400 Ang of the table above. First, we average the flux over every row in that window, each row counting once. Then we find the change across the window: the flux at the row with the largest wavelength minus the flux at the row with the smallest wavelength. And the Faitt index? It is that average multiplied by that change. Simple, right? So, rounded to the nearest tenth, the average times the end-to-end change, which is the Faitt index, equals 2.9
